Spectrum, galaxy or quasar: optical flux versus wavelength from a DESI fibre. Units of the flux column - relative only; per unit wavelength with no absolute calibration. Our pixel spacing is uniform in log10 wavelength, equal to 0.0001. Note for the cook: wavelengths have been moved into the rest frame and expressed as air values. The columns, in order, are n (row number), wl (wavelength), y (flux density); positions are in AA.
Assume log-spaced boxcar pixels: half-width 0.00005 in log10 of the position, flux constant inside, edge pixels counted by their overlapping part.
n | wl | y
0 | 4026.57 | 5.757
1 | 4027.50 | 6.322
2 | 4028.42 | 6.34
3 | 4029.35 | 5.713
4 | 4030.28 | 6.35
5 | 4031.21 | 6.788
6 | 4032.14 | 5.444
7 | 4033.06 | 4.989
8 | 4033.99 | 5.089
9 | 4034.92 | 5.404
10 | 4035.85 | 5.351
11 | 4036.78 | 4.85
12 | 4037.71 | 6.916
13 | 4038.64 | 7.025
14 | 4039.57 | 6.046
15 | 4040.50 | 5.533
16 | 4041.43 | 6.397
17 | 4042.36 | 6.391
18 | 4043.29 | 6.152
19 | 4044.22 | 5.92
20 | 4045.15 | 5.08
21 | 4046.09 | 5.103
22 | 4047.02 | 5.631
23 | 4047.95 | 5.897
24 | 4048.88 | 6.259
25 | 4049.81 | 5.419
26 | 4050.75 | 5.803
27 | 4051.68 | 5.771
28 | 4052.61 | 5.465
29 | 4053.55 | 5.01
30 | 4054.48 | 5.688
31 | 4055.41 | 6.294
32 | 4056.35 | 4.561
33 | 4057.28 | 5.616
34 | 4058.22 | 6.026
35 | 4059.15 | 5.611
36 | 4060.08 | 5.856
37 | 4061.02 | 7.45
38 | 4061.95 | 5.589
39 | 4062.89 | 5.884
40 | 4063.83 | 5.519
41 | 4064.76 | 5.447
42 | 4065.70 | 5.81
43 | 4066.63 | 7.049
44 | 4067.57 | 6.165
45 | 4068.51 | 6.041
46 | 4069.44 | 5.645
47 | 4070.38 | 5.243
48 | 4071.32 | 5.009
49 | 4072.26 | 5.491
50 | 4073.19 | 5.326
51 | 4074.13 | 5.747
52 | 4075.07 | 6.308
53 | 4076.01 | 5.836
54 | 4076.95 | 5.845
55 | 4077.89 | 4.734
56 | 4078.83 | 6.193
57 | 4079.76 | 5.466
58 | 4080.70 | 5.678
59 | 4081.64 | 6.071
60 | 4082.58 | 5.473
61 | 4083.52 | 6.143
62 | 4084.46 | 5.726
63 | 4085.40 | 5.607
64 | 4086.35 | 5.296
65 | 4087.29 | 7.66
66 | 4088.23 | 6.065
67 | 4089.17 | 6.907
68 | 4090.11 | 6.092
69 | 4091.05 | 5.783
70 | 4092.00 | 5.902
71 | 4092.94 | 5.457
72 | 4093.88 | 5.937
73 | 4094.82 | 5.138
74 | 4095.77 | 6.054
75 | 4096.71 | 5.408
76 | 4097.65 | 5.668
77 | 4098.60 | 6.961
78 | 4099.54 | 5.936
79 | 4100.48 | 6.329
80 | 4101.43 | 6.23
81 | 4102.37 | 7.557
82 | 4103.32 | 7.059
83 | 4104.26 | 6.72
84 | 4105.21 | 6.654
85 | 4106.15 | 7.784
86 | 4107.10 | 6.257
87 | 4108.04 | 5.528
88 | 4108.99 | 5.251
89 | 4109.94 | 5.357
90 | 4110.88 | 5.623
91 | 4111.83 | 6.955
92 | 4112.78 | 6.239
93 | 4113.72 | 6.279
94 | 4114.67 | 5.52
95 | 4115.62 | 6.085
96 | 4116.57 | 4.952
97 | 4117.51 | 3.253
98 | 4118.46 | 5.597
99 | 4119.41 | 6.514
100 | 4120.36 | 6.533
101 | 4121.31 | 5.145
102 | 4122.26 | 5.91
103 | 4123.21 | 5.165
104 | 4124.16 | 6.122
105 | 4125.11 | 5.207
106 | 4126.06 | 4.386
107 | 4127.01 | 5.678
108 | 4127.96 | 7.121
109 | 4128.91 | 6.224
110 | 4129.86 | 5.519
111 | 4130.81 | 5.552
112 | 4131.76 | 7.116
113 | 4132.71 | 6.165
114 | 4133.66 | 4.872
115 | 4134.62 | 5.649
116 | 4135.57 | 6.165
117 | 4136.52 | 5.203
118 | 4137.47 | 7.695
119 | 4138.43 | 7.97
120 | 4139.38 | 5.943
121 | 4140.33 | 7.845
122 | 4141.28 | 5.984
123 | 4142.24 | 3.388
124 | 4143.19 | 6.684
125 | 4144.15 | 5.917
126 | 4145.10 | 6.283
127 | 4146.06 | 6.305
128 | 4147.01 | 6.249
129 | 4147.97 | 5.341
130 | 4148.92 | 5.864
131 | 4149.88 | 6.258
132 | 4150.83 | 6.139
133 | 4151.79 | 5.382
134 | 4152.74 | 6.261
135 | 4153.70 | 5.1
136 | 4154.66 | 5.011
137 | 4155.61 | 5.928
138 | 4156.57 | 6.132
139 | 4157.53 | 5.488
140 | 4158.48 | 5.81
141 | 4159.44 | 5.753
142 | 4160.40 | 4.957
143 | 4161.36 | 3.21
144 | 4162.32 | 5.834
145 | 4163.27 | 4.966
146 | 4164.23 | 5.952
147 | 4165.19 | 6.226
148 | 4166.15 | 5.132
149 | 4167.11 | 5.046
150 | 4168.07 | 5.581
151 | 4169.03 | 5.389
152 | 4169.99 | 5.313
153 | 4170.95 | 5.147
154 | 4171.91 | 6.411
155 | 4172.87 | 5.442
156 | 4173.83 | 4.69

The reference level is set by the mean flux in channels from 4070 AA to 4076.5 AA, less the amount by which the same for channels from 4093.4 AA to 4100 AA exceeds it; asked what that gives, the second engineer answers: 5.26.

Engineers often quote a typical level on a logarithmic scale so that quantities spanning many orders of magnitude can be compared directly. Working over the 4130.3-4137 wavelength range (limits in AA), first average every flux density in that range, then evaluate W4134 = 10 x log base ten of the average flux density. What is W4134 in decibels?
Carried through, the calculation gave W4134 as 7.65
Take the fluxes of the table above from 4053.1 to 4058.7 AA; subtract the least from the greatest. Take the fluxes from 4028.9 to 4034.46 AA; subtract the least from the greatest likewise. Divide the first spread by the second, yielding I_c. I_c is 1.0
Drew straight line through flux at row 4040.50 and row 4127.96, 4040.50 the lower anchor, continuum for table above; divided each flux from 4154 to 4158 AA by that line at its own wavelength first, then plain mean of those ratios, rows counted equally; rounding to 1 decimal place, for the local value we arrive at 0.7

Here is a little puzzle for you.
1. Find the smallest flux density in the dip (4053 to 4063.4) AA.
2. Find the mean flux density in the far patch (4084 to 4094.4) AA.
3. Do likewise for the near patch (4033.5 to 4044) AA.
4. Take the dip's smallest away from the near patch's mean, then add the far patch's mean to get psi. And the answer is 7.4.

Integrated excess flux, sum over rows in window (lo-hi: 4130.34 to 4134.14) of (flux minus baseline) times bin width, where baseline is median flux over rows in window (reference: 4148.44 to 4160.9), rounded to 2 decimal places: 0.44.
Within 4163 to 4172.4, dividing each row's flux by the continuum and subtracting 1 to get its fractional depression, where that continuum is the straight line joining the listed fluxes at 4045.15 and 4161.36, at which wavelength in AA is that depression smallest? 4163.27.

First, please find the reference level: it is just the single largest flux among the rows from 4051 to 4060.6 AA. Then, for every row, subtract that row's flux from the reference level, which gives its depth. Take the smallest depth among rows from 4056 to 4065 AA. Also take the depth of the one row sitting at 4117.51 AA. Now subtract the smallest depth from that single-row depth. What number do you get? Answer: 4.2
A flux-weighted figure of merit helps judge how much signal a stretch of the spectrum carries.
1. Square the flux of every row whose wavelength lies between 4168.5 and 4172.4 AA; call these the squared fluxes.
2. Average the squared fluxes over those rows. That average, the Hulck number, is 31.2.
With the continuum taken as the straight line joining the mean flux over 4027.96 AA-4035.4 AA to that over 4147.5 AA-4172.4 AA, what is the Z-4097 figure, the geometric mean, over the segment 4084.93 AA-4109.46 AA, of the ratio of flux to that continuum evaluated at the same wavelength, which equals 1.09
